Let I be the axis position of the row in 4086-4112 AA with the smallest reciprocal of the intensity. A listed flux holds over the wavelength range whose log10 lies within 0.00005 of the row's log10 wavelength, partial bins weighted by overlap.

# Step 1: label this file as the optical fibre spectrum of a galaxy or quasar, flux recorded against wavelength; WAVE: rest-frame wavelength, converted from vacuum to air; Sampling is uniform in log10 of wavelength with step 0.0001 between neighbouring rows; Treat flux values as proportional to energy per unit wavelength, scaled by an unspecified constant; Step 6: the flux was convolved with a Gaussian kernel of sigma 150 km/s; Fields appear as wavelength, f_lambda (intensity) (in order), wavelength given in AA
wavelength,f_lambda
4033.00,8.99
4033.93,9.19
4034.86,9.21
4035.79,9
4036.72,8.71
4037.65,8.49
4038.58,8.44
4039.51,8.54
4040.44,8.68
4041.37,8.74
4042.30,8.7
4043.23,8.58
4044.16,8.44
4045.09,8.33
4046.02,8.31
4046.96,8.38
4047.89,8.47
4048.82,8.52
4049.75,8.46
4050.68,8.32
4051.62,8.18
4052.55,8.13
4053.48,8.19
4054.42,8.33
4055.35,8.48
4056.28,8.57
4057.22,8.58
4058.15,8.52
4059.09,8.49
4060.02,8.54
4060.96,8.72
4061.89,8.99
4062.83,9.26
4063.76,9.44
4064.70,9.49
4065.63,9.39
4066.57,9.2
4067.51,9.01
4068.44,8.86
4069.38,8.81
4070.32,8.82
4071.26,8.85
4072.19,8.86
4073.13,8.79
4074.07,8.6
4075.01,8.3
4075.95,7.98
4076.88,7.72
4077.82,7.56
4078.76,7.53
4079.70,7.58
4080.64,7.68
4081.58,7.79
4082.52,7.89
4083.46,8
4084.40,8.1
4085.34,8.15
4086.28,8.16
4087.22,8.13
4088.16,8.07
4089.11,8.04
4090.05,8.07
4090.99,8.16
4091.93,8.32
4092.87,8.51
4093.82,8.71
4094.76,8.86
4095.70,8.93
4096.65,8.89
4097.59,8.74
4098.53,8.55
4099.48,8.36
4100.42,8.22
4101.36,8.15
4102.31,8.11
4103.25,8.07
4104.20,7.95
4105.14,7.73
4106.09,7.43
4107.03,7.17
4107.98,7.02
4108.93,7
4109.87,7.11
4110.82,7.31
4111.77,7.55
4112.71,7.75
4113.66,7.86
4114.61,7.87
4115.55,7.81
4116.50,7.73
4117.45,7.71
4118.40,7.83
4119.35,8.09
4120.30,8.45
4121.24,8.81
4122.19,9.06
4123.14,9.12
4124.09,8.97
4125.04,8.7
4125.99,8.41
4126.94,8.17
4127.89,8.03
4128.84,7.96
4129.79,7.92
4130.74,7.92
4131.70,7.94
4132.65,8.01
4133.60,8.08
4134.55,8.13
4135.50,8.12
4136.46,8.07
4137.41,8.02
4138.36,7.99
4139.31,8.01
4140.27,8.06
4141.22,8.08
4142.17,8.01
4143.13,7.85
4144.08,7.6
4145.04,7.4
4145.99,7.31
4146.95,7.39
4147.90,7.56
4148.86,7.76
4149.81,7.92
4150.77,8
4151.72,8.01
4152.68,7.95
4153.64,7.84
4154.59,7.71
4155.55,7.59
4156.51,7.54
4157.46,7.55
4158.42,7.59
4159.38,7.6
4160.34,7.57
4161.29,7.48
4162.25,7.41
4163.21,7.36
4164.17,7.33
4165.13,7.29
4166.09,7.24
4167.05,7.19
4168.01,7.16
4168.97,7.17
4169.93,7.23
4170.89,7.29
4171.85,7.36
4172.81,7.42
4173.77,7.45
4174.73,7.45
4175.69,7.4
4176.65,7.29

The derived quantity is 4095.70 AA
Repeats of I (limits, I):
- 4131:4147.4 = 4134.55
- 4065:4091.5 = 4065.63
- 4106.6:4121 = 4120.30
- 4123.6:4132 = 4124.09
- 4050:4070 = 4064.70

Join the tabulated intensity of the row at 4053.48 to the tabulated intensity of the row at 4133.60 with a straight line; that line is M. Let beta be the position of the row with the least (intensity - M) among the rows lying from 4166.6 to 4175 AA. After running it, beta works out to 4168.01 AA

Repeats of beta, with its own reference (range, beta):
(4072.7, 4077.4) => 4076.88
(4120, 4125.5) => 4120.30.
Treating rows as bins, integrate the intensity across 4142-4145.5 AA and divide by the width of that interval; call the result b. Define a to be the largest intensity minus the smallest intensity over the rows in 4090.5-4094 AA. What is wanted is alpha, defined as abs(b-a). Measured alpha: 7.1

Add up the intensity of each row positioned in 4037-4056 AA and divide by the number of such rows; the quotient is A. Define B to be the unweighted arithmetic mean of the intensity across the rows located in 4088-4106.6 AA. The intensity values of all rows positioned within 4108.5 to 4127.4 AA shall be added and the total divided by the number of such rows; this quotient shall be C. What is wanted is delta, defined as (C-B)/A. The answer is -0.03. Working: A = 8.44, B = 8.29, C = 8.1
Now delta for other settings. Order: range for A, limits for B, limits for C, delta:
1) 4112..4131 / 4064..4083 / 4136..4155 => -0.07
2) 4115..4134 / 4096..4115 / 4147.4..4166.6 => -0.03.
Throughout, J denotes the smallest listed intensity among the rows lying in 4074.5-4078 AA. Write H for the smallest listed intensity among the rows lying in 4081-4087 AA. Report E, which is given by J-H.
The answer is -0.2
